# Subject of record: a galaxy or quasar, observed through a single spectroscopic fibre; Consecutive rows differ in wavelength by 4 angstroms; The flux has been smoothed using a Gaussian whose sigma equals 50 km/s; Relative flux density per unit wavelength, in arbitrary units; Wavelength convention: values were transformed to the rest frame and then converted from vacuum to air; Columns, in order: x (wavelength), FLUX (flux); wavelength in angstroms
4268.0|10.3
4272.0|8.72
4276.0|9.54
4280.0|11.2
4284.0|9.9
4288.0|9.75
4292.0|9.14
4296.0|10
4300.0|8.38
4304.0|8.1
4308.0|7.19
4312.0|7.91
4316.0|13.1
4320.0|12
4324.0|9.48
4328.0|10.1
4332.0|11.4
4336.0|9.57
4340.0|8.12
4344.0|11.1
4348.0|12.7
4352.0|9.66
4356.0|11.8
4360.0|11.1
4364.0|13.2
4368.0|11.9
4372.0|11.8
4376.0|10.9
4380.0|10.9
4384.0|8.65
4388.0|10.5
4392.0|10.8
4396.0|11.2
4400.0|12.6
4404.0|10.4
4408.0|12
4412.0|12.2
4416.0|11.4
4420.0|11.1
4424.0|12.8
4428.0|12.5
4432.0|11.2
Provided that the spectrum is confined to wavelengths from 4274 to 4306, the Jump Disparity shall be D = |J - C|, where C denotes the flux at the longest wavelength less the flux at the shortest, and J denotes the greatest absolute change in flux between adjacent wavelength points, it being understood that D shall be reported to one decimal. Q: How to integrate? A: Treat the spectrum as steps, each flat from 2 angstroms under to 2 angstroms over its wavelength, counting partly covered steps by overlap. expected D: 3.1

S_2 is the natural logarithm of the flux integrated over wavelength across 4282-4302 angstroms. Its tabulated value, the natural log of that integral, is 5.24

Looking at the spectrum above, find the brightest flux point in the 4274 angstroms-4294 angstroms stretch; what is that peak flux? 11.2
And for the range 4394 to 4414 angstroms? 12.6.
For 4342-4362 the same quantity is 12.7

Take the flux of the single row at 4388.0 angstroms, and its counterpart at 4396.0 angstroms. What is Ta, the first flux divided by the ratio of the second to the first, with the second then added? 21.0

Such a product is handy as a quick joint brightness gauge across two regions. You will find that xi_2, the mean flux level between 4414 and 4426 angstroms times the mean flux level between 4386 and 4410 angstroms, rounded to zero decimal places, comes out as 132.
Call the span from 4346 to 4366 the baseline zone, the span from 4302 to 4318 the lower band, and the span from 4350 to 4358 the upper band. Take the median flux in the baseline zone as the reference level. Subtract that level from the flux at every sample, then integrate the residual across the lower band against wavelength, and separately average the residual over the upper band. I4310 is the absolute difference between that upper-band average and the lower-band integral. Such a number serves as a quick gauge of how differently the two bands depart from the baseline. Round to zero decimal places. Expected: 43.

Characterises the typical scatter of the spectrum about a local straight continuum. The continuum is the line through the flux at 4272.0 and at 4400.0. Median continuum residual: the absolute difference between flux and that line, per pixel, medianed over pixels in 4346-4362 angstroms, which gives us 1.0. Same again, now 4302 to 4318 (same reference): 2.3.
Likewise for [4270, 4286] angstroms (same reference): 0.8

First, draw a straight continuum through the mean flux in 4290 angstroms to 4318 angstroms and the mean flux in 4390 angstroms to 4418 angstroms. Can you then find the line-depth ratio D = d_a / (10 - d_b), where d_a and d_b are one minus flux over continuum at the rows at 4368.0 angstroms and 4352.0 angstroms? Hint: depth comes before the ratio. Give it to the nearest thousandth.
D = -0.012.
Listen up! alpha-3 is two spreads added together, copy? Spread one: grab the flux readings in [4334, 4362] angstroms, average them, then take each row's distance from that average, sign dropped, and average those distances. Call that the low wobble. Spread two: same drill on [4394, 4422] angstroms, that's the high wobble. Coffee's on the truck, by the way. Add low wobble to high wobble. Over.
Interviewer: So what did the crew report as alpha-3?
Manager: 1.9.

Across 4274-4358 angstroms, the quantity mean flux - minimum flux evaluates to 2.8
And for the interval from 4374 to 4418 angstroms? 2.4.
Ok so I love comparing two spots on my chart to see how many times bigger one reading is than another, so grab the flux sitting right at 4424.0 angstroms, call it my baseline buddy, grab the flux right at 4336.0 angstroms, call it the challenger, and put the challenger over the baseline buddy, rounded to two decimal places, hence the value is 0.75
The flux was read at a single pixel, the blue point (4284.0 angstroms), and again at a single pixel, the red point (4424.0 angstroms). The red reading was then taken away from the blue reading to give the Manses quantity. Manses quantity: -2.9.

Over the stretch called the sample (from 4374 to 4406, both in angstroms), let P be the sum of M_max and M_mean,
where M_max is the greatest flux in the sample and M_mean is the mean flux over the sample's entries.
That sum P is 23.3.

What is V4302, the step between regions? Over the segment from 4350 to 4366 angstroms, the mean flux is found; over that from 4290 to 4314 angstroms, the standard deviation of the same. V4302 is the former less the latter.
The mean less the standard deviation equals 10.5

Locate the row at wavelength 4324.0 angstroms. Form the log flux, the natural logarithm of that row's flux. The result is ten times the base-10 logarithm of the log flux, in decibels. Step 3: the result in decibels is 3.5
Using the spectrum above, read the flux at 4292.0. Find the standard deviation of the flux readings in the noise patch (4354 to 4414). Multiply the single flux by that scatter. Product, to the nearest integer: 10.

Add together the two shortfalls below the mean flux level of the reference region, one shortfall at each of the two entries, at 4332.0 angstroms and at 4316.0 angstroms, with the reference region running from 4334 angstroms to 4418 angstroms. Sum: -2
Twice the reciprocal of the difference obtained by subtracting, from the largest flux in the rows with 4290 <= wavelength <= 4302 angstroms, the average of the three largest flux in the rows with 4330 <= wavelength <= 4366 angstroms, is -0.8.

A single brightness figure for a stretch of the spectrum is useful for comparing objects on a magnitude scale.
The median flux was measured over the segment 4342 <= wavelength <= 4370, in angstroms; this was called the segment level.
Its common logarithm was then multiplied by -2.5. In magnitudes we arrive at -2.68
